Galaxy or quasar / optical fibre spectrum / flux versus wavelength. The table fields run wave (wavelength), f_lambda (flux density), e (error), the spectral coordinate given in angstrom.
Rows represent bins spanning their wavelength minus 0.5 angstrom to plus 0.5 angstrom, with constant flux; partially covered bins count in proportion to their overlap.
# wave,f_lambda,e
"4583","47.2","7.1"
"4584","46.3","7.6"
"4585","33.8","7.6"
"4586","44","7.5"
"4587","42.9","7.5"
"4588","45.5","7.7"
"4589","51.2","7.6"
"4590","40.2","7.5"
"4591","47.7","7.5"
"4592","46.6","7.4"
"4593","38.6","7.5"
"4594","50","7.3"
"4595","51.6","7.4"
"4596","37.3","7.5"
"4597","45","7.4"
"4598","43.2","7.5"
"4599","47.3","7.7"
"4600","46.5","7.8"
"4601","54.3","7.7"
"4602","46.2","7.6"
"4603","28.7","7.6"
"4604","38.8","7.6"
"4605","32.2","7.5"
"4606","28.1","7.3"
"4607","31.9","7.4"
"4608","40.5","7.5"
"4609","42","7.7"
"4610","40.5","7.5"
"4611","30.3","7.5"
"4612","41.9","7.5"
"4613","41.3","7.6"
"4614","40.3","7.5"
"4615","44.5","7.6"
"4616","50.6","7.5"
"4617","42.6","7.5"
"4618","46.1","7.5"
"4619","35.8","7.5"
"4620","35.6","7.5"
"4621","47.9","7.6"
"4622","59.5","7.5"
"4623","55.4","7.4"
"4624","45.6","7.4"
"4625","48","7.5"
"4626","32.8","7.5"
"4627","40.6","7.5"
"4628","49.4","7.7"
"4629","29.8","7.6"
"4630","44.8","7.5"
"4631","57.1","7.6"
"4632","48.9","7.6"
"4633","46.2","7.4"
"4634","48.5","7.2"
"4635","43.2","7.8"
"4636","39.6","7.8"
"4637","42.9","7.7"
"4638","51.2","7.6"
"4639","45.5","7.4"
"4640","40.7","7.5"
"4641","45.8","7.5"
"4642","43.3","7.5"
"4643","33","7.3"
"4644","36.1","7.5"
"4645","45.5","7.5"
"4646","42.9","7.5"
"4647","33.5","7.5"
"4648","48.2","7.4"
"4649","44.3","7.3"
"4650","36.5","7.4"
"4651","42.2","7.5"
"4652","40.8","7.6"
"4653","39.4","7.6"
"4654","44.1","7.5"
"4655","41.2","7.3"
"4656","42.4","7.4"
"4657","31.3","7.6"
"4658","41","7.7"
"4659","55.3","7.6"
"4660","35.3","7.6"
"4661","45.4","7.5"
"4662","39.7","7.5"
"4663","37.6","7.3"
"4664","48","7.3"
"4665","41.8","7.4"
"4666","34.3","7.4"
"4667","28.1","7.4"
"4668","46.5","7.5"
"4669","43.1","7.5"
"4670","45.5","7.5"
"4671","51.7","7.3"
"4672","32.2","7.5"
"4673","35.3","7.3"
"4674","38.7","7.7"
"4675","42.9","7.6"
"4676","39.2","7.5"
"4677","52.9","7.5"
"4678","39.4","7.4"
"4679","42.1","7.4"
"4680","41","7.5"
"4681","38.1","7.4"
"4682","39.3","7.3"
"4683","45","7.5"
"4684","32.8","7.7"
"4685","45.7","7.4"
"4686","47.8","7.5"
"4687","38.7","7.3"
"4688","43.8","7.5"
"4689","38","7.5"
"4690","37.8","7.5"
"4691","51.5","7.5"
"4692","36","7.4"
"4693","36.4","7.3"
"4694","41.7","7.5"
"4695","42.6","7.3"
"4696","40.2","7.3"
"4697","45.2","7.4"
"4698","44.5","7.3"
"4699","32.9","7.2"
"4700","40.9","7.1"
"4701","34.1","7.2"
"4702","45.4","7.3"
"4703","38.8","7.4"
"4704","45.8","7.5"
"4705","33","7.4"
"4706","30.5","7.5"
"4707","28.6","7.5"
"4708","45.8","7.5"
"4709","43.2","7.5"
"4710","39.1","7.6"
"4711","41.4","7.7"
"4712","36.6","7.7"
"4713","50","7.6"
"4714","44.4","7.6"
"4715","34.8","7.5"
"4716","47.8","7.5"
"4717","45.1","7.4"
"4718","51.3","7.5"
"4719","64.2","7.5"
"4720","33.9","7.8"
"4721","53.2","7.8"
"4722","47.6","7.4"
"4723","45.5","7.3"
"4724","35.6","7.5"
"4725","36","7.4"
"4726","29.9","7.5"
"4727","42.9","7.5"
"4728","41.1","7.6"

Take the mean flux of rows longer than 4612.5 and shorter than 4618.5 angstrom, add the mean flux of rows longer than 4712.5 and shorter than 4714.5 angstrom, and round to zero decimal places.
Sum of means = 91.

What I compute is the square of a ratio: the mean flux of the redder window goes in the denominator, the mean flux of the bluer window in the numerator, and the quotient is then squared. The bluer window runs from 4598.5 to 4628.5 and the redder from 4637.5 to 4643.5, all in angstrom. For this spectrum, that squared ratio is 0.95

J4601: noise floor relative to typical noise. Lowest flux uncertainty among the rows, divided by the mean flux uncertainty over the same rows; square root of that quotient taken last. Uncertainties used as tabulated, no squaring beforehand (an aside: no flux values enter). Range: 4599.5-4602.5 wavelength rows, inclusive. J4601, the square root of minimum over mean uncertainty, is 0.993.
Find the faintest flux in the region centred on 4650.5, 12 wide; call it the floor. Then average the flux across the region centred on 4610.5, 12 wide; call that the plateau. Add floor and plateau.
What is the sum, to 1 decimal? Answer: 72.2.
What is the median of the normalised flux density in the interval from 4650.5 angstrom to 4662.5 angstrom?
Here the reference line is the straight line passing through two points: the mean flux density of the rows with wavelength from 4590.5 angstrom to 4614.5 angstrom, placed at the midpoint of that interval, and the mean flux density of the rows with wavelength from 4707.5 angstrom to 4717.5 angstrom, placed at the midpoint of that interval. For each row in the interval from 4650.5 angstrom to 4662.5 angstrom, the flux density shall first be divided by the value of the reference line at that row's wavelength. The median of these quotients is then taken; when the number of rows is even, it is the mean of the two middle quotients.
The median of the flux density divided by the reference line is 0.98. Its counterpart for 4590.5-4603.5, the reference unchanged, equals 1.13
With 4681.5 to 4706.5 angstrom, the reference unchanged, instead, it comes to 0.94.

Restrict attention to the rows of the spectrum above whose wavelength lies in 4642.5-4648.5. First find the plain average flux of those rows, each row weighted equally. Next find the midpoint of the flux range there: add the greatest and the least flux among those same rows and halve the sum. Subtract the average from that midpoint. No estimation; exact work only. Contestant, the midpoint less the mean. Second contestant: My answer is 0.73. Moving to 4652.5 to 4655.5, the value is 0.18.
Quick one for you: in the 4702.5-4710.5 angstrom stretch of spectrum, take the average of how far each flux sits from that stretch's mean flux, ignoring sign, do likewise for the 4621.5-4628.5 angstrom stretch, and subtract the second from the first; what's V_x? -1.0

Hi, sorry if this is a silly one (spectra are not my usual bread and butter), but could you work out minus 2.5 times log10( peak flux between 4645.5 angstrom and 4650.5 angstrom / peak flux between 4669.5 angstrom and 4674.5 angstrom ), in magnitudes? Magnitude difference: 0.08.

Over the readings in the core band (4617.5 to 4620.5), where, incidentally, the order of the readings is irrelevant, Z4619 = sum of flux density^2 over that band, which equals 4674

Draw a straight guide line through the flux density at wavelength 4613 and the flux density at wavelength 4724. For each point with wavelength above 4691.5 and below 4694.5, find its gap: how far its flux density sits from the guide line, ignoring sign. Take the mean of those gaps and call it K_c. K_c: 2.2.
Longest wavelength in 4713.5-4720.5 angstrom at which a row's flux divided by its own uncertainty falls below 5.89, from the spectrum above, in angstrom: 4720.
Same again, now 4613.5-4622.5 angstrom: 4620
